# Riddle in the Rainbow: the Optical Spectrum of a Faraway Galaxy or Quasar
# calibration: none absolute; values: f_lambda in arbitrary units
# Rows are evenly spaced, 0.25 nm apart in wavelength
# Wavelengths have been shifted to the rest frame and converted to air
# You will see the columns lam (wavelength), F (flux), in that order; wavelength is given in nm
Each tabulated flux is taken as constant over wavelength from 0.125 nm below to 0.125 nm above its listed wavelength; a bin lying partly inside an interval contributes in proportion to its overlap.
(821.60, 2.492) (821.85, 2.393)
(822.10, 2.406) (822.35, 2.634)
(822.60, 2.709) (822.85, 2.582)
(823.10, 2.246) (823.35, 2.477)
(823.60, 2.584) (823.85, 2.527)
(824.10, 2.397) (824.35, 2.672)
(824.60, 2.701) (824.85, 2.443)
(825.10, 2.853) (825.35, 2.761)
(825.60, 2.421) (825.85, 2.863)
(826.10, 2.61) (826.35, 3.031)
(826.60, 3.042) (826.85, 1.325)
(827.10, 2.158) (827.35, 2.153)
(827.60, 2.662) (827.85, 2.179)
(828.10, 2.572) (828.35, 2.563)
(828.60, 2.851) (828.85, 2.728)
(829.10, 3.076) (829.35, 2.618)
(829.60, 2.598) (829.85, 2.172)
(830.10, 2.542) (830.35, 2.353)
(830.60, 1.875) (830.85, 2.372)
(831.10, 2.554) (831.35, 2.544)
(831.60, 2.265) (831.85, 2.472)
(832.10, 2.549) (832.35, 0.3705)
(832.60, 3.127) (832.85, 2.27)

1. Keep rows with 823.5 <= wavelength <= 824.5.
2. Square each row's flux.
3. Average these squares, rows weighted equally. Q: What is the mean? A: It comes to 6.5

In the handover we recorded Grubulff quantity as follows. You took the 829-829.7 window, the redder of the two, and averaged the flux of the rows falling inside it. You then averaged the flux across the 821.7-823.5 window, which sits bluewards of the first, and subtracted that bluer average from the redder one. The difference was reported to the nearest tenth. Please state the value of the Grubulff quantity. 0.3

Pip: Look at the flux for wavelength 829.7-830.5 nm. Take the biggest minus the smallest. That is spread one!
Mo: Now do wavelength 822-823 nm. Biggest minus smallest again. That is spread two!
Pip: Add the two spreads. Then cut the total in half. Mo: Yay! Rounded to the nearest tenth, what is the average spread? 0.3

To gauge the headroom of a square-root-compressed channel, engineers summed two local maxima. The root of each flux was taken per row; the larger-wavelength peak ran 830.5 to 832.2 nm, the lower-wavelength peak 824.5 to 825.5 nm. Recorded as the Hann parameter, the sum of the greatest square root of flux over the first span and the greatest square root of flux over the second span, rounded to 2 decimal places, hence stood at 3.29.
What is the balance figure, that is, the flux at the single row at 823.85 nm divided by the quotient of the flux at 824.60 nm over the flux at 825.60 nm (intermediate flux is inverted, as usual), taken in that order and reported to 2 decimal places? 2.27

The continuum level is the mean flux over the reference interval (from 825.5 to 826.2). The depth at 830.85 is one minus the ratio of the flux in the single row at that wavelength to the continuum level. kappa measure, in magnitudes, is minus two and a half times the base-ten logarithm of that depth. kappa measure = 2.5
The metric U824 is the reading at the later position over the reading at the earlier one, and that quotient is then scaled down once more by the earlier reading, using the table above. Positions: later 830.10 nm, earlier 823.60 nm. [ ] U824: 0.38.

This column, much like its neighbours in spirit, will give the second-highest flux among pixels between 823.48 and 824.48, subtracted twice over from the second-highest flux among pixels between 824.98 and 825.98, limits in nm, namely -2.3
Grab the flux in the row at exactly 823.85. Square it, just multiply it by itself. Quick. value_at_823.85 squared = 6.4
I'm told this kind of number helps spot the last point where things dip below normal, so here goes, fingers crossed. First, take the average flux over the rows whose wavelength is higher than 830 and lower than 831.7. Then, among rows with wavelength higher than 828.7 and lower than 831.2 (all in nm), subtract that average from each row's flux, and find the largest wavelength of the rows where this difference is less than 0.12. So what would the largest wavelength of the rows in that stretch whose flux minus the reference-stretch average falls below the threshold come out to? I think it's 830.85 nm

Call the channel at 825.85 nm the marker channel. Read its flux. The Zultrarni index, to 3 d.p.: 2.863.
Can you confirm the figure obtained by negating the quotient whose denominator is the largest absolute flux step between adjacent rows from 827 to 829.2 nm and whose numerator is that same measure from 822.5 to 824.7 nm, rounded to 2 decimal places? -0.66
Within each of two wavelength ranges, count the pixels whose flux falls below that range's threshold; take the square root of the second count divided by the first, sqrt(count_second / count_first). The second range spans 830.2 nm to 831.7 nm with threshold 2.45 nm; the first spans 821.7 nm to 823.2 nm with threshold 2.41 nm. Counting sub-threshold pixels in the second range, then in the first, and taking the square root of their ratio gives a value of 1.15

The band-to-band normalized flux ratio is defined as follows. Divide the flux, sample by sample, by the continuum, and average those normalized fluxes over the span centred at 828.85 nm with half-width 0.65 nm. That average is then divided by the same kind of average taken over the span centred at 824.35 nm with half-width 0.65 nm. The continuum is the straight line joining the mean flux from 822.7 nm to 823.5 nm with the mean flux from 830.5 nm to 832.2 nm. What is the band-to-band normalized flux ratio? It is 1.10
